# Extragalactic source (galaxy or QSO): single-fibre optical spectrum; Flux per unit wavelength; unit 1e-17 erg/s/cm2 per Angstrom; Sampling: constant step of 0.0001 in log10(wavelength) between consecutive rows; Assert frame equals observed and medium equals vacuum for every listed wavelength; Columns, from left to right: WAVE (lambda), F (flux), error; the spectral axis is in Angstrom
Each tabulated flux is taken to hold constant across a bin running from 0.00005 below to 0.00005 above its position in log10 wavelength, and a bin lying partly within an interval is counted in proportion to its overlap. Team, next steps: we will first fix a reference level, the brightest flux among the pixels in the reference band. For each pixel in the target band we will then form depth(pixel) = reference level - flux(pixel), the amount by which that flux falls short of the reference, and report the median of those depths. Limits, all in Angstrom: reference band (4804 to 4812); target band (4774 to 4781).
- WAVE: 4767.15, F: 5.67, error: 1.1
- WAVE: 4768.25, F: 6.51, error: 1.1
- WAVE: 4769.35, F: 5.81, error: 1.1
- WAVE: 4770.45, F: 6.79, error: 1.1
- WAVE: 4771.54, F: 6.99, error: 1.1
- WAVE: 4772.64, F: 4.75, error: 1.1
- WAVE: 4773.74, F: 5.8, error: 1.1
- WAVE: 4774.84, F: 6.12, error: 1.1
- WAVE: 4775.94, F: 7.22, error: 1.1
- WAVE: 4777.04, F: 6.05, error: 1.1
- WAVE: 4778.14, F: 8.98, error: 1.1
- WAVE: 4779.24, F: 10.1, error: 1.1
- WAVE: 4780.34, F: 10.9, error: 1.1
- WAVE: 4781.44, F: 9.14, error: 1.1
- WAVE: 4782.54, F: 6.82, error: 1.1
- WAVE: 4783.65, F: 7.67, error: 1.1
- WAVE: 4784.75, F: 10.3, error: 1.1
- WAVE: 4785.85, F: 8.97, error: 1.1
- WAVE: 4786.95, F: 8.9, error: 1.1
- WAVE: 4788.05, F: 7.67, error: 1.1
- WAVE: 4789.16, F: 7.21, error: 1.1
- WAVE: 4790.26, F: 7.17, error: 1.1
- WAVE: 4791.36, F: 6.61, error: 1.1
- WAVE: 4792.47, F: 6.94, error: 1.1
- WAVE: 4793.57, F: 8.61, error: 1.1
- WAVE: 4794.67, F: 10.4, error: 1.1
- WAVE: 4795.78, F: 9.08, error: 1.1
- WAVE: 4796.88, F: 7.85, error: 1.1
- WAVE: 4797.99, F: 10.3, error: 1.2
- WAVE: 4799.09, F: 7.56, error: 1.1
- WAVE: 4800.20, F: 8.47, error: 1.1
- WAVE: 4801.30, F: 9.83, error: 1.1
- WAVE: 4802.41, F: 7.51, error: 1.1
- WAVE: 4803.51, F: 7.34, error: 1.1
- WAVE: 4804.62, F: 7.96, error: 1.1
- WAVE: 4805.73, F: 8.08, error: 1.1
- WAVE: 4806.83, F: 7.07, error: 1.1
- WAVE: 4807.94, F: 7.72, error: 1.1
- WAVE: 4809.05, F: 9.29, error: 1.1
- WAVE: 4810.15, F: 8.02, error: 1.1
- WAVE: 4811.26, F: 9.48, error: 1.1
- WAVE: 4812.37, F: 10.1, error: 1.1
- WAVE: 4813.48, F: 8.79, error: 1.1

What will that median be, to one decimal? 1.4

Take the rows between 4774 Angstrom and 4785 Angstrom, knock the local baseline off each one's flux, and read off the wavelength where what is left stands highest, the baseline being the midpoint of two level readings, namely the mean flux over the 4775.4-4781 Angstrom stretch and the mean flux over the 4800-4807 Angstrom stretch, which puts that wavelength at 4780.34 Angstrom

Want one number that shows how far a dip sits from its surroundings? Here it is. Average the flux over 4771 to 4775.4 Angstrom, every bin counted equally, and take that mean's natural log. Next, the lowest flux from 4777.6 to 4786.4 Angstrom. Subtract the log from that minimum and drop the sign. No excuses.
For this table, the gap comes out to 5.04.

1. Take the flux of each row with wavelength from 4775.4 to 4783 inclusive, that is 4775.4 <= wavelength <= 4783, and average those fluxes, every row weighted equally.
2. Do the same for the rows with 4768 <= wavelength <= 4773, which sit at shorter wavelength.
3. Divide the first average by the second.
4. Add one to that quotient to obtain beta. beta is 2.37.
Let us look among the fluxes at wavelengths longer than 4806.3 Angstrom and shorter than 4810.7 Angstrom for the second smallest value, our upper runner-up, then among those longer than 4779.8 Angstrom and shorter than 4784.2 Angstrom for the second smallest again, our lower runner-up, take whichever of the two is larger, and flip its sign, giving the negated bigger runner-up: -7.7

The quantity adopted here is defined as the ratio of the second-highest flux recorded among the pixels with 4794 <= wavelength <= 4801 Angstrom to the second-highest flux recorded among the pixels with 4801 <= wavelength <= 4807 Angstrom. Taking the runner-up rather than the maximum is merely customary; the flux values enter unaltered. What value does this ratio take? 1.3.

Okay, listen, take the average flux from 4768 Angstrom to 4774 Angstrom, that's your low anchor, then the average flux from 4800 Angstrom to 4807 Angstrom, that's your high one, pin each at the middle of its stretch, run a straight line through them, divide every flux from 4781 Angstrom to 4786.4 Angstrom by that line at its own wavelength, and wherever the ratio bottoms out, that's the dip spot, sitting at 4782.54 Angstrom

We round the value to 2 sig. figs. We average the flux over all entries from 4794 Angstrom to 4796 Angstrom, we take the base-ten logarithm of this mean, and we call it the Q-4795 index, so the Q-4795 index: 0.99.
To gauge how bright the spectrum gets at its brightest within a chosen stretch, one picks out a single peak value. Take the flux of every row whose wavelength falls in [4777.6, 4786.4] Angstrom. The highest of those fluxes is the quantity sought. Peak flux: 10.9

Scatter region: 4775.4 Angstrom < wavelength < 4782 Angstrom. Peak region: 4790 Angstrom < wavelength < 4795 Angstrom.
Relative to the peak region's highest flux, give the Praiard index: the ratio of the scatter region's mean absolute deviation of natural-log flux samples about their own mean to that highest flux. 0.0166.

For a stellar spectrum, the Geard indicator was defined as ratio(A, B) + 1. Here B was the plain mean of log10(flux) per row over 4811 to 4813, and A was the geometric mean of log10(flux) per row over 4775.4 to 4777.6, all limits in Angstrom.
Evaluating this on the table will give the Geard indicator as 1.83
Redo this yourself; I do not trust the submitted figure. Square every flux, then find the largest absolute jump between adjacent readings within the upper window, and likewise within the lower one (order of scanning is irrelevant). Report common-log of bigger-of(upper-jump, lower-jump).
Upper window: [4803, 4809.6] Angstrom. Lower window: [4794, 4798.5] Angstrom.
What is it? 1.65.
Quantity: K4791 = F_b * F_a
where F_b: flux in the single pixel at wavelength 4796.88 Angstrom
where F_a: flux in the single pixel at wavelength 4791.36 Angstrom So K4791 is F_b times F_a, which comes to 52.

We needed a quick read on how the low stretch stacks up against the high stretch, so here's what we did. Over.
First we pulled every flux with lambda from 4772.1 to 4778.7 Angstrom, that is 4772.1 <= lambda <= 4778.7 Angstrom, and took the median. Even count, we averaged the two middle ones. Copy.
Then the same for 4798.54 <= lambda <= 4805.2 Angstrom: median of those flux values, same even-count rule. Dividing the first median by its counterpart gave 0.78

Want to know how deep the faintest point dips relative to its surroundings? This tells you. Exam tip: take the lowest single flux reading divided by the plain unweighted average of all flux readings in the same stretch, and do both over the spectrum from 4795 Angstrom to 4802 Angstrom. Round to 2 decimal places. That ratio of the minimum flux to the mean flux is 0.85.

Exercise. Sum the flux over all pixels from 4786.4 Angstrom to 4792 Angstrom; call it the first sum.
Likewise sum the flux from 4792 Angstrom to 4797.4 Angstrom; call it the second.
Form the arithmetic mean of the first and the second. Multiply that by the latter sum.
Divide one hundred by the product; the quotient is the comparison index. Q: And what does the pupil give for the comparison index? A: 0.058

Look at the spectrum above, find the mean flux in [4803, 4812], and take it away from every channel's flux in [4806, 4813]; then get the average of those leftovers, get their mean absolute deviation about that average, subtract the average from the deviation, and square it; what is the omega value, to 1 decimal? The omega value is 0.3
